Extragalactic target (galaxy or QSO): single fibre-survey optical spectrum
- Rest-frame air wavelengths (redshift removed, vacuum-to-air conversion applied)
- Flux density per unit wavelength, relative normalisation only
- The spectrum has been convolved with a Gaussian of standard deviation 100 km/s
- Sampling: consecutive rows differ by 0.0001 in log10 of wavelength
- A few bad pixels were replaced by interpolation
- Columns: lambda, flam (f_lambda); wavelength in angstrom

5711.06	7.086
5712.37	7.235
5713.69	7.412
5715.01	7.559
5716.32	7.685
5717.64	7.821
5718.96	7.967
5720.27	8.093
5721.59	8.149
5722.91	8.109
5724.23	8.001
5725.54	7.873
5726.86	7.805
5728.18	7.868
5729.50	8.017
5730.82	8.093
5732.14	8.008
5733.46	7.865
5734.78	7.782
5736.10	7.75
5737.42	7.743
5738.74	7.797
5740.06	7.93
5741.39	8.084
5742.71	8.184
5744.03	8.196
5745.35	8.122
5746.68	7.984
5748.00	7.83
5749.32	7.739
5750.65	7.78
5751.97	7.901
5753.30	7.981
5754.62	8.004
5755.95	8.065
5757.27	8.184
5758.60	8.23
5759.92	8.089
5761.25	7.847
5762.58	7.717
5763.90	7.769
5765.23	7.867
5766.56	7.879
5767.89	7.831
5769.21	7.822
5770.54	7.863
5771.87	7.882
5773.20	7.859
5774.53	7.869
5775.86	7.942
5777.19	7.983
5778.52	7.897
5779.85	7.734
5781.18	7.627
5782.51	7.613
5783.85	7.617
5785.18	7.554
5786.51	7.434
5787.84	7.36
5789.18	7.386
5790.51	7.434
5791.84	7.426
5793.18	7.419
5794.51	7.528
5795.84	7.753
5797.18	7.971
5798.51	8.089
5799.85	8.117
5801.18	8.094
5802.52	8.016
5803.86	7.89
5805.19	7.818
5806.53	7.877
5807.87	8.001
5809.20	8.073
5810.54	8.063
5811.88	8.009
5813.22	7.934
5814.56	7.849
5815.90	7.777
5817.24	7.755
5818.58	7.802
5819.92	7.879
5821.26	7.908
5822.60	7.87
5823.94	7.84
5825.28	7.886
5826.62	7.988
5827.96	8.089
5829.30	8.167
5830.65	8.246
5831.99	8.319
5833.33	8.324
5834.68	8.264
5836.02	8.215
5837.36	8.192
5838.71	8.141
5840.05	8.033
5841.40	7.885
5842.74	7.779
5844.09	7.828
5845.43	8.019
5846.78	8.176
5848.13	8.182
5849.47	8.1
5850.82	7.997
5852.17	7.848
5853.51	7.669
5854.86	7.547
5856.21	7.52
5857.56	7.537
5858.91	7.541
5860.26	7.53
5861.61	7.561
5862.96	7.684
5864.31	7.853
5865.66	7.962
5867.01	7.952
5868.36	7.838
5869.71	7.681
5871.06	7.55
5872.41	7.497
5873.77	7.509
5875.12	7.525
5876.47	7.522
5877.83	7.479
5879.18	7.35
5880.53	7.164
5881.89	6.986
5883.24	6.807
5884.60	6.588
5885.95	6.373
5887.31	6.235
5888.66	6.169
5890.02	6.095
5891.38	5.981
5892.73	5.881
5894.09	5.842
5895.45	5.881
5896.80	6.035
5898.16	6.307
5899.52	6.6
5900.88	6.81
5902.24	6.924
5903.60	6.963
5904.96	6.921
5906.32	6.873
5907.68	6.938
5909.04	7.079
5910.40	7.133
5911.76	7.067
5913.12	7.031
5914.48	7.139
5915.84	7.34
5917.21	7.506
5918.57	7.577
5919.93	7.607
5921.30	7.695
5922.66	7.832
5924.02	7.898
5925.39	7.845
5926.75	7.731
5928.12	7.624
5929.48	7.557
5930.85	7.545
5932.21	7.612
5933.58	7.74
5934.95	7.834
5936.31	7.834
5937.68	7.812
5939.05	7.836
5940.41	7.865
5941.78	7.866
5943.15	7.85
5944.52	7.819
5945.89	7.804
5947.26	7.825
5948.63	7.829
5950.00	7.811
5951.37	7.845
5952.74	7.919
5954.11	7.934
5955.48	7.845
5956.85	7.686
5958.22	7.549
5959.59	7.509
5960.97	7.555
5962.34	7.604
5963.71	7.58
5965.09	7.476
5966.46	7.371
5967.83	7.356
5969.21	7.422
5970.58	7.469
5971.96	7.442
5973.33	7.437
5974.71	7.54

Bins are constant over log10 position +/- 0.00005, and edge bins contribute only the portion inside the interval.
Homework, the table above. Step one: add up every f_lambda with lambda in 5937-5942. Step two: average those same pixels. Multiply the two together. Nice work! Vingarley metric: 246.2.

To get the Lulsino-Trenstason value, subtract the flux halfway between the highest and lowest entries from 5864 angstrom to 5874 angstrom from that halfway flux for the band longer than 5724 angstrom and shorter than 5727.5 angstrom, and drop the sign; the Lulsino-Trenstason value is 0.17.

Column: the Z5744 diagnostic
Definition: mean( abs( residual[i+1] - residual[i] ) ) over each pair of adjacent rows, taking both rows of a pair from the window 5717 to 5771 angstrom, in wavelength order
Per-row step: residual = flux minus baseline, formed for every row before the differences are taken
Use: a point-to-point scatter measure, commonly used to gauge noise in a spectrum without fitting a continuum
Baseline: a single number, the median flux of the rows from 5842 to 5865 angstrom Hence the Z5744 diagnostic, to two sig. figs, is 0.087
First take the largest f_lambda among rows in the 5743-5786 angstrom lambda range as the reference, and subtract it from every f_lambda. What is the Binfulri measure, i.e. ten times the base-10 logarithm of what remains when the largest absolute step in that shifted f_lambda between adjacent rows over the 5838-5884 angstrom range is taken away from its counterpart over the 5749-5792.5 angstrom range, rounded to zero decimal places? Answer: -13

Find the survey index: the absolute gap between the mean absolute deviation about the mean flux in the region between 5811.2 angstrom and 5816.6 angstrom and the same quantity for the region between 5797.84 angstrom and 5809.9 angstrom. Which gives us 0.01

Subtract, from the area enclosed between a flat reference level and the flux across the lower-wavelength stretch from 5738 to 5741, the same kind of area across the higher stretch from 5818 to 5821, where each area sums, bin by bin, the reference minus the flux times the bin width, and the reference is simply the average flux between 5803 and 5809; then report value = -0.1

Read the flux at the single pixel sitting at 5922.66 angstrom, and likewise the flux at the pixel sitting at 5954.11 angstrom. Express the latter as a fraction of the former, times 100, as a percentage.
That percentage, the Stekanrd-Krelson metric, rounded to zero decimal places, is 101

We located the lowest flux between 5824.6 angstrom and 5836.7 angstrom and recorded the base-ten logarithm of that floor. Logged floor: 0.897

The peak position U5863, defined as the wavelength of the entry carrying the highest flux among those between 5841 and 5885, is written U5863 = 5848.13 angstrom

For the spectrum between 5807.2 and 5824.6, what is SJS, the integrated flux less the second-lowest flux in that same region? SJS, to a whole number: 130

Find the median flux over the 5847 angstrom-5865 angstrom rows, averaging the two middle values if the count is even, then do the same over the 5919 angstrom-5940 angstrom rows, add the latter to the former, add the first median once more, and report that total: 23.1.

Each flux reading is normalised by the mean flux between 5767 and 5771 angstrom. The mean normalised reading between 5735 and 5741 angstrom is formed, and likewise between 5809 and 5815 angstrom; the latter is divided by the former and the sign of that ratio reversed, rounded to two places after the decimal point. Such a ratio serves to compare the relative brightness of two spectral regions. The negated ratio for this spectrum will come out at -1.02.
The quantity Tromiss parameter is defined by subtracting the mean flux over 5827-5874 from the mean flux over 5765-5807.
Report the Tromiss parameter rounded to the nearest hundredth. -0.13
